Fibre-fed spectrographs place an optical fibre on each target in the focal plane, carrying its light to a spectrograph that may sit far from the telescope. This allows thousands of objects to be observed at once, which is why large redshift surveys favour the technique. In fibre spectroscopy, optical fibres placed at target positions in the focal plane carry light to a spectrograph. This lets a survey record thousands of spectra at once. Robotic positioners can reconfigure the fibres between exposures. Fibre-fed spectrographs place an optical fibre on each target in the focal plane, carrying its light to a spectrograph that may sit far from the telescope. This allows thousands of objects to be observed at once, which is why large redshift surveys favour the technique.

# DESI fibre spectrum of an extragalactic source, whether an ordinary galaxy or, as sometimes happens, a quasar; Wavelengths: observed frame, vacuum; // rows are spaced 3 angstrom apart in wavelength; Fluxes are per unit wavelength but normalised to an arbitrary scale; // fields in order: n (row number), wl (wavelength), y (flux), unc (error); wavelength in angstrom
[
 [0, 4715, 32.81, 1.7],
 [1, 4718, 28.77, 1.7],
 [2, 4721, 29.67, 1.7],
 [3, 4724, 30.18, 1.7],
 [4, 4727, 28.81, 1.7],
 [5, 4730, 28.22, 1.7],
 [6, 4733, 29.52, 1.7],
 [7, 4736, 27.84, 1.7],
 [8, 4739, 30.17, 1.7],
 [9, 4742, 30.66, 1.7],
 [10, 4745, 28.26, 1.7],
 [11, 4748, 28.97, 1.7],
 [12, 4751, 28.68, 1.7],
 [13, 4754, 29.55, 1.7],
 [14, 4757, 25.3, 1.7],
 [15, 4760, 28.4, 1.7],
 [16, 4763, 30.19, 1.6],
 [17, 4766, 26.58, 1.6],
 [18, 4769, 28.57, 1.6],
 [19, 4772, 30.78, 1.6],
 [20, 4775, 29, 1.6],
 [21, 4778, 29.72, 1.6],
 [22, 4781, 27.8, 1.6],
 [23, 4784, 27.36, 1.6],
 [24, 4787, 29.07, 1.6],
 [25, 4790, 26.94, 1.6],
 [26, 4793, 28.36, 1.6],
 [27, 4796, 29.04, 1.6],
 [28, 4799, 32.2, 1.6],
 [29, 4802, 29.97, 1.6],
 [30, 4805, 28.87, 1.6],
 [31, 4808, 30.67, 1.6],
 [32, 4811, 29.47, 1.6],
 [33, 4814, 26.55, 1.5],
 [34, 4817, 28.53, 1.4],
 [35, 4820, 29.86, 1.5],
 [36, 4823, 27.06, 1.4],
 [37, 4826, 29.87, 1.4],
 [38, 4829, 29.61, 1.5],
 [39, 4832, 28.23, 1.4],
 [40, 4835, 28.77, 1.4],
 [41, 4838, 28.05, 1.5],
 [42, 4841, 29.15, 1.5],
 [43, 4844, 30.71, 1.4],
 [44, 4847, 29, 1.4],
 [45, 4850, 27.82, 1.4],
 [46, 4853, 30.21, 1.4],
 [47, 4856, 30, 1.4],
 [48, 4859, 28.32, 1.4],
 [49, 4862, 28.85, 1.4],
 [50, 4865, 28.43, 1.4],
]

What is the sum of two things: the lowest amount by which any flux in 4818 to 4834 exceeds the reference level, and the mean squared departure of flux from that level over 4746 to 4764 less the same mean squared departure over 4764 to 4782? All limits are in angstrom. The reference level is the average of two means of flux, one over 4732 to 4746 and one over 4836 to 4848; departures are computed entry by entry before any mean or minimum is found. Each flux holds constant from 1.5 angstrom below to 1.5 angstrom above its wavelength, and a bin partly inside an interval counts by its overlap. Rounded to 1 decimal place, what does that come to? -1.3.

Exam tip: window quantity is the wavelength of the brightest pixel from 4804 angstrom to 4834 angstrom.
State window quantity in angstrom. 4808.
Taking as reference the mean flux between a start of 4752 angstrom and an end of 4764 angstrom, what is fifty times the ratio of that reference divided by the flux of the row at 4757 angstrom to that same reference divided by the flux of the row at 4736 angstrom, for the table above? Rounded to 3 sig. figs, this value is 55.0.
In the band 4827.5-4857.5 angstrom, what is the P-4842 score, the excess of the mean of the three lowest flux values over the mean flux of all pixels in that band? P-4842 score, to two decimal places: -1.12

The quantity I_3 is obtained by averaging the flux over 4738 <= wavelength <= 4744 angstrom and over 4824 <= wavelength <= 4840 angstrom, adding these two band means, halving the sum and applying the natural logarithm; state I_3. 3.39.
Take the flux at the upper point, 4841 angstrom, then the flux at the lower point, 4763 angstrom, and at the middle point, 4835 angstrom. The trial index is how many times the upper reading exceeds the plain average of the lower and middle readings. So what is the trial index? 0.989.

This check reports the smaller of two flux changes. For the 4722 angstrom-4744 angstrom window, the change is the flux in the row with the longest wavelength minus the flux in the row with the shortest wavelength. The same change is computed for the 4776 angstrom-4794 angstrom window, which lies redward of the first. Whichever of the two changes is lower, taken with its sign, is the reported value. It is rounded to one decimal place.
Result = -1.4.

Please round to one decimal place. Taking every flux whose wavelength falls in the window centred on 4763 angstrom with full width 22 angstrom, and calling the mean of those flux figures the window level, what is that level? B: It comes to 28.5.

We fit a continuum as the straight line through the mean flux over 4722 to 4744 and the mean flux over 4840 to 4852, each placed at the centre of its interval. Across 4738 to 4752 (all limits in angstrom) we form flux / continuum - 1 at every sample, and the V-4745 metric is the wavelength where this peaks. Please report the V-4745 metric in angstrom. 4742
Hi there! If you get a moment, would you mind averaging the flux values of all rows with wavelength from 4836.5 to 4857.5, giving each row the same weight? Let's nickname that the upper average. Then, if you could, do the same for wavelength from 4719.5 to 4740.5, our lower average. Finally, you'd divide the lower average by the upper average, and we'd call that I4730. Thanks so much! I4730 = 1.00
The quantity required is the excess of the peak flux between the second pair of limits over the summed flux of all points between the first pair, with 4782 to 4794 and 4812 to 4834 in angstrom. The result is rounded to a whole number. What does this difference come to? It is -82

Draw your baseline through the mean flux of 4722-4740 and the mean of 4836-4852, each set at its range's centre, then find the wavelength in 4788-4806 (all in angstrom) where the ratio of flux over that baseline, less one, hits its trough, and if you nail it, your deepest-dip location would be 4790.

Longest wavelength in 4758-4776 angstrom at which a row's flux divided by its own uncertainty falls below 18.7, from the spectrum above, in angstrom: 4775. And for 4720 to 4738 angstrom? 4736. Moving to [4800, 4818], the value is 4814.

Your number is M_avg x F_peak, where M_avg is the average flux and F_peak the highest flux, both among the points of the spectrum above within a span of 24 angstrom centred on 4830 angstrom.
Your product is 861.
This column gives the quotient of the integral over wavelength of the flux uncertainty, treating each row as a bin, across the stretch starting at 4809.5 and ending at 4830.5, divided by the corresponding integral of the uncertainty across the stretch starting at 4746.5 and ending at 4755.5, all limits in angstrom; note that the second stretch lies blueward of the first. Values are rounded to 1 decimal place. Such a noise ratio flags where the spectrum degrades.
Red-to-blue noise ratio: 2.0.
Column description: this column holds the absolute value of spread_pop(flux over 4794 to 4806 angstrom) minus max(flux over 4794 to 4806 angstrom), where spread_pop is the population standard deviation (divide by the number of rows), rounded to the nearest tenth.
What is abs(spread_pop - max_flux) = 30.9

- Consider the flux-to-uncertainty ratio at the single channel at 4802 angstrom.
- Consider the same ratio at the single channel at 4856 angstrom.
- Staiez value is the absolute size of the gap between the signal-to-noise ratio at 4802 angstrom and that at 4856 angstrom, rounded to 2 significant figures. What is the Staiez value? 2.7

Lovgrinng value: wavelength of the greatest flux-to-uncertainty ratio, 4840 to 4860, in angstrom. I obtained 4844 angstrom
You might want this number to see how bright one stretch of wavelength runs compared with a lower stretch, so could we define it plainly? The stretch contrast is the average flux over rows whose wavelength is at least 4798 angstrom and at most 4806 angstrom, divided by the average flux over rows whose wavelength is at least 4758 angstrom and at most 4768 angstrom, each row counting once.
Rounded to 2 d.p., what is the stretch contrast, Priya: 1.07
